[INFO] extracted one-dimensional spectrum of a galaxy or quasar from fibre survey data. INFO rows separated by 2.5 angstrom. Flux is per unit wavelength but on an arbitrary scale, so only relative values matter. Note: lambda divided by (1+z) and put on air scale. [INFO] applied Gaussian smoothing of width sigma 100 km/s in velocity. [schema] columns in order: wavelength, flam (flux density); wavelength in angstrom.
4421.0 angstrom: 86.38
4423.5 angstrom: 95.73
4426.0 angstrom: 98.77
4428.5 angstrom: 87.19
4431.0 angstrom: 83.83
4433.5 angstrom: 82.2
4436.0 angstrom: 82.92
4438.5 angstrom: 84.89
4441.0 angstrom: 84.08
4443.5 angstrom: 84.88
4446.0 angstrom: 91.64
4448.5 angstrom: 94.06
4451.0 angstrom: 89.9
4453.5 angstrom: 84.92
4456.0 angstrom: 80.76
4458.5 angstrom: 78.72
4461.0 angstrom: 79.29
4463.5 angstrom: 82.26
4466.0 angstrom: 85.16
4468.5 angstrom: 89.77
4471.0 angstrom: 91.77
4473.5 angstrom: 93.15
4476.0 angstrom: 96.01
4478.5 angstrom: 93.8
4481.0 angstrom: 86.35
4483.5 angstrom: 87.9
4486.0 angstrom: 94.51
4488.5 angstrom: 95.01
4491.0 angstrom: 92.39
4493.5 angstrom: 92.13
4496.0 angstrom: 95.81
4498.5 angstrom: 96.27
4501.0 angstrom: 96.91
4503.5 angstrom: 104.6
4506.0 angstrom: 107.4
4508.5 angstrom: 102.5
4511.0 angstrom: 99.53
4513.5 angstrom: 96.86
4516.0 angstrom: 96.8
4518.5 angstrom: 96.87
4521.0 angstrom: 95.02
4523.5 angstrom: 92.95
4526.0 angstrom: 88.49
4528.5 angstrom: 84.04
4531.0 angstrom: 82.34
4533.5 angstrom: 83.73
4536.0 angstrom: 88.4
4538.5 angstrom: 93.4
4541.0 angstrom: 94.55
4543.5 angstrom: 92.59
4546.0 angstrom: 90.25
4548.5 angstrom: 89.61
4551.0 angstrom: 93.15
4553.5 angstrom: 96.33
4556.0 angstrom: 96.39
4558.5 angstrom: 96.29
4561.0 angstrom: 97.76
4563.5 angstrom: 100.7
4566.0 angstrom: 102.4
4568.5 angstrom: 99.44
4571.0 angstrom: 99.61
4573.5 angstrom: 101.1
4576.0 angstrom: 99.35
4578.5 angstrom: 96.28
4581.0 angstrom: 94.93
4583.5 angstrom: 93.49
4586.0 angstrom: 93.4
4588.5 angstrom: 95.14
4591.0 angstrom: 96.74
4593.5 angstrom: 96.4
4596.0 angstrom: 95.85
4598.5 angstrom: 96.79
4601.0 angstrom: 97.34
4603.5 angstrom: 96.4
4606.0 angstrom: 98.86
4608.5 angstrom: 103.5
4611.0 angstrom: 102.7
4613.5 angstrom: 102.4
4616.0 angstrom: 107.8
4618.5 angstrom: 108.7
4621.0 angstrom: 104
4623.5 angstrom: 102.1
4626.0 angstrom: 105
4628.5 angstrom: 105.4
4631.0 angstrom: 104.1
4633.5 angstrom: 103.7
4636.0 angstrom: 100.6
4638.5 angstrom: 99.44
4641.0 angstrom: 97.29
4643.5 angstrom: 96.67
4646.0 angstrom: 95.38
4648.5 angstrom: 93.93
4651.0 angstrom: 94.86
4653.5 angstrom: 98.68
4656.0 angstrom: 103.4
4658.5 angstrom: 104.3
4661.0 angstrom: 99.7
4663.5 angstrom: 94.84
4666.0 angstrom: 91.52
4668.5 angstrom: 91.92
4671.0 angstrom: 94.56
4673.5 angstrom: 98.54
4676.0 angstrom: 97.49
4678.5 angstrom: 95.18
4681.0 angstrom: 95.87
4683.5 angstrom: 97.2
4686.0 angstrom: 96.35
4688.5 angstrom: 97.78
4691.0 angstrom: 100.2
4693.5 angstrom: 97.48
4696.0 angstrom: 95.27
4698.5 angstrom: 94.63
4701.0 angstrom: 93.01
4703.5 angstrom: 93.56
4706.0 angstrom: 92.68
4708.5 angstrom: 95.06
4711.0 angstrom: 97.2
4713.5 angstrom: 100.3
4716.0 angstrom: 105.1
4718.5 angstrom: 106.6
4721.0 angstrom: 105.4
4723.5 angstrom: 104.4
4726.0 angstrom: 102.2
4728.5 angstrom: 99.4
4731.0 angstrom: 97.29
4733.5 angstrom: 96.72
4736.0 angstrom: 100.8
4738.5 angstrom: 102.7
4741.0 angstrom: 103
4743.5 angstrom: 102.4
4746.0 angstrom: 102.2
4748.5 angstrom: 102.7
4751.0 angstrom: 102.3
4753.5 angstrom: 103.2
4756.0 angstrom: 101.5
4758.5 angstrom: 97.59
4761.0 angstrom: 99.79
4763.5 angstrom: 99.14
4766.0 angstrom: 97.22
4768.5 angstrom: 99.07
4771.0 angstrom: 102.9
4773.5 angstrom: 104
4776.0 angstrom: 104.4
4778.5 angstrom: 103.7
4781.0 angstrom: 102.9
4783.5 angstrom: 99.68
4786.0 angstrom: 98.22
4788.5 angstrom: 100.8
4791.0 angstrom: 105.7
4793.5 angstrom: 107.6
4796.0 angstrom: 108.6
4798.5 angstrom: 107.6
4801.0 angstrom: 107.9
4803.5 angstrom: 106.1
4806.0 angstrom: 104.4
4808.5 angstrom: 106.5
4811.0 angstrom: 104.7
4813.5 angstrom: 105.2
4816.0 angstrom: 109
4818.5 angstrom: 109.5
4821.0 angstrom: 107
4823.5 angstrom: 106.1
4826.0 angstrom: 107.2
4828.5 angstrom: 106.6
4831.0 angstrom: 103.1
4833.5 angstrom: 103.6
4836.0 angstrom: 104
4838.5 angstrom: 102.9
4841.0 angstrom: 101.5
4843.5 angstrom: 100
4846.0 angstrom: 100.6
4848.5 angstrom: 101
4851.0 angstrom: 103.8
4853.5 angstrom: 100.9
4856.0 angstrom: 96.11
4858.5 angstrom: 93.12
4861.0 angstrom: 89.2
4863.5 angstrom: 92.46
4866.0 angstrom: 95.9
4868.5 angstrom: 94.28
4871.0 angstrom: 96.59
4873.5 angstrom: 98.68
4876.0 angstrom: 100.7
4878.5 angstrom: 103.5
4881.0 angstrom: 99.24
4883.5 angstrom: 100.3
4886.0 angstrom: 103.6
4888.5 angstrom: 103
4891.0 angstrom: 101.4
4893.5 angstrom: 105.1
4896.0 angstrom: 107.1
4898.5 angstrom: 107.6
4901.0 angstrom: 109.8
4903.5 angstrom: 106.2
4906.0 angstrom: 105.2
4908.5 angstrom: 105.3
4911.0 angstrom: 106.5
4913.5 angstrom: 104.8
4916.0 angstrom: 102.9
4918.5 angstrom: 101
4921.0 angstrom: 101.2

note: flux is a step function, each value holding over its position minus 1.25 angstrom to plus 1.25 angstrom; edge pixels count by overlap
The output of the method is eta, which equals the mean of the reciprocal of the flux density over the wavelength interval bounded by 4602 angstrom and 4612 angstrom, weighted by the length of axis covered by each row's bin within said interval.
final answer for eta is 0.0100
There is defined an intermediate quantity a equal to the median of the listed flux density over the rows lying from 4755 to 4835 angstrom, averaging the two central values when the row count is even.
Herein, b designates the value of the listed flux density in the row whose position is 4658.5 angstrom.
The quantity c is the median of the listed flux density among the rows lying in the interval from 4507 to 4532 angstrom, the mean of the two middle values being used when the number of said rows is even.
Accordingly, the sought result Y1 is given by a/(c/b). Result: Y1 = 114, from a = 104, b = 104.3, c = 96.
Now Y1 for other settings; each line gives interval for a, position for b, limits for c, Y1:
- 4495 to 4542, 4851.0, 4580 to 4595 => 105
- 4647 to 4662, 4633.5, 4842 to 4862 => 103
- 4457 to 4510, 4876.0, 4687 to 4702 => 97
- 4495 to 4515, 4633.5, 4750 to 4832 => 98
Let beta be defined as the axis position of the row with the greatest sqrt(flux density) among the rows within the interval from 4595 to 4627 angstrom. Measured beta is 4618.5 angstrom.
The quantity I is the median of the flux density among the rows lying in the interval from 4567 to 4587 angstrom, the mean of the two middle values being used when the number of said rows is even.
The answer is 98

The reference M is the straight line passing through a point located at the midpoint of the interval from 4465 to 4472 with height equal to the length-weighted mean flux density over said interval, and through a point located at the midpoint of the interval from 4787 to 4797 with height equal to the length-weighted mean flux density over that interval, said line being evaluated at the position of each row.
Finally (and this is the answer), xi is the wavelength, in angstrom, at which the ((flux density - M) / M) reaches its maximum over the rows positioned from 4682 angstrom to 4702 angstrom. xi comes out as 4691.0 angstrom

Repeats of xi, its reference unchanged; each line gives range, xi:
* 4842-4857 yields 4851.0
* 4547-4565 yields 4563.5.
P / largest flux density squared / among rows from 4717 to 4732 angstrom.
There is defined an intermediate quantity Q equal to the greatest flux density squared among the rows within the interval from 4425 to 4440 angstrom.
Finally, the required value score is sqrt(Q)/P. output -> 0.0087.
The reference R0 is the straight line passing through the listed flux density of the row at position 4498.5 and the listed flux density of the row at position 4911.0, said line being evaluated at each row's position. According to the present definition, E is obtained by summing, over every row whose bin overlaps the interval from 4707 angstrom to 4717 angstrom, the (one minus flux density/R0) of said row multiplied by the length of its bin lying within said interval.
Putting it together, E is 0.24 angstrom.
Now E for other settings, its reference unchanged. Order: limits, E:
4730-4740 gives 0.26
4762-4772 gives 0.33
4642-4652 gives 0.47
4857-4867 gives 1.20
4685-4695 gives 0.31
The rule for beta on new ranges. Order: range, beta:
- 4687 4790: 4718.5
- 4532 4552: 4541.0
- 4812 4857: 4818.5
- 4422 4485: 4426.0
